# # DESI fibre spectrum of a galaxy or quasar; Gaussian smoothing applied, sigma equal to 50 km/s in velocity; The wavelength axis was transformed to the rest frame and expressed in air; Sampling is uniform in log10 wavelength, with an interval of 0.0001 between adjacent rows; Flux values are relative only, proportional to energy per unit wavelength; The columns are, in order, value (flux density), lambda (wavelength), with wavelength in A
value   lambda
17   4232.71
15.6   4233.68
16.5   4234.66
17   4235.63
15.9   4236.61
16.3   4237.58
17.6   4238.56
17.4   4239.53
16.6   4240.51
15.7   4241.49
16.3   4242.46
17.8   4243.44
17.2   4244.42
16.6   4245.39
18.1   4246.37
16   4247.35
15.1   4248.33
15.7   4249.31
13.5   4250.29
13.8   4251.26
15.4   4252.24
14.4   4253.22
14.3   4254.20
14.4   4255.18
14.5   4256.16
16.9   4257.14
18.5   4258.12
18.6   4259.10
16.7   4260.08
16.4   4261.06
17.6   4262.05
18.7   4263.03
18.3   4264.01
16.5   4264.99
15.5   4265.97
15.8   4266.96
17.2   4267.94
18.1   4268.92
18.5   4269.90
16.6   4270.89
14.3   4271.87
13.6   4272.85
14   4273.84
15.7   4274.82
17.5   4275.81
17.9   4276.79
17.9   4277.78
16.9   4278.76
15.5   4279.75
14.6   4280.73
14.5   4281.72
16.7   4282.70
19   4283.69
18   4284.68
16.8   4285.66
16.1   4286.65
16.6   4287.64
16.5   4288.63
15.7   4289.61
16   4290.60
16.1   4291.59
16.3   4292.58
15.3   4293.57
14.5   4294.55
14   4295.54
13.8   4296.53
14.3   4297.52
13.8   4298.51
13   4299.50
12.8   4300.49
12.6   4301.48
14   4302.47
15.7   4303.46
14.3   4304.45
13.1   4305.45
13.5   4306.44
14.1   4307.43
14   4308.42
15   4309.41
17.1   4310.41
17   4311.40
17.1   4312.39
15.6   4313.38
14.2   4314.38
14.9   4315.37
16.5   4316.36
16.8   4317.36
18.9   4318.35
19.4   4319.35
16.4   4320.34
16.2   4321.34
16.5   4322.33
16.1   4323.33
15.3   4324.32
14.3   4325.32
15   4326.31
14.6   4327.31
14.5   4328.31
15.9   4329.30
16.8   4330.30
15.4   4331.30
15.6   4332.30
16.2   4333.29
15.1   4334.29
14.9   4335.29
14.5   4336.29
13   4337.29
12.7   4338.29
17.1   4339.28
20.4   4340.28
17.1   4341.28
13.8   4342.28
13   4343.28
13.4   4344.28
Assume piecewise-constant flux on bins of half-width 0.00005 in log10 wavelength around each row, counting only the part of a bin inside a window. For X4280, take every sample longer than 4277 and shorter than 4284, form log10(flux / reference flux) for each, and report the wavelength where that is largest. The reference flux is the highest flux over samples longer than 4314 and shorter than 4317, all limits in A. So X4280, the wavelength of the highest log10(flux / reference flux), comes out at 4283.69 A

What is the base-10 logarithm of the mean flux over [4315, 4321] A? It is 1.23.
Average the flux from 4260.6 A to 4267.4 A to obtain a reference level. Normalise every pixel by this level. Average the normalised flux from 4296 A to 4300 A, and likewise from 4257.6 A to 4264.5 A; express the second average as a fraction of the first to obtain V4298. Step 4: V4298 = 1.30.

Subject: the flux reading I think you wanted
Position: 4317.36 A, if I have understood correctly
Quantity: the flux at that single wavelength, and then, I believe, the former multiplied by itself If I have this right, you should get 282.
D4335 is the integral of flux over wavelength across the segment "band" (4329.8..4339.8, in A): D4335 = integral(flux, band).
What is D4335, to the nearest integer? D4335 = 151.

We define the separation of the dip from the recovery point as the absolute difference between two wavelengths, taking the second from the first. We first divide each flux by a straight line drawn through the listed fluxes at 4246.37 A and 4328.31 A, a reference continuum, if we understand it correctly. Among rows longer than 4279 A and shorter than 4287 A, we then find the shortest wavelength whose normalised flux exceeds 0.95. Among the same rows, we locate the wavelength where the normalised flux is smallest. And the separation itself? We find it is 1.0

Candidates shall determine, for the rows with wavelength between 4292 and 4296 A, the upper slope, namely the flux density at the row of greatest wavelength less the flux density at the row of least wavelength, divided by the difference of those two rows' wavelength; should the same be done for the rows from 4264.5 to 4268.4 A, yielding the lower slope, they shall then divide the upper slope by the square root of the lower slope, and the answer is -1.6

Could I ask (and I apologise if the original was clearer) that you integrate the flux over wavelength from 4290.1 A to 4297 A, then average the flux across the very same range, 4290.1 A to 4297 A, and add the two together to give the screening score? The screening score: 120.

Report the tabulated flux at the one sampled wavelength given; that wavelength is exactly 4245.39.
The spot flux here 16.6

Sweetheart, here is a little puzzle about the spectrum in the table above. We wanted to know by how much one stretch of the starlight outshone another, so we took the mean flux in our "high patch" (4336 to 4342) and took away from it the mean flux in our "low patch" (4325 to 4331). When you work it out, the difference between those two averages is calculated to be 0.6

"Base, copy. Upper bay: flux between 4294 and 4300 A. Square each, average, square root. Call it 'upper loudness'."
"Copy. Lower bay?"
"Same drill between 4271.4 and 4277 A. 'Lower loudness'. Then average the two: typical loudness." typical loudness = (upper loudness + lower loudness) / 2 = 14.7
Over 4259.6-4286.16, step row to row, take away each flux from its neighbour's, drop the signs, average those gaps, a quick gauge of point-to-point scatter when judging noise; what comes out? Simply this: 1.08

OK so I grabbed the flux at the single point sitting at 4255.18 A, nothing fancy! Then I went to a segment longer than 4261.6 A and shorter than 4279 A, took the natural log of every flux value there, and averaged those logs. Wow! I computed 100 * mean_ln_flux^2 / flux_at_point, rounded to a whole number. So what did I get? 55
